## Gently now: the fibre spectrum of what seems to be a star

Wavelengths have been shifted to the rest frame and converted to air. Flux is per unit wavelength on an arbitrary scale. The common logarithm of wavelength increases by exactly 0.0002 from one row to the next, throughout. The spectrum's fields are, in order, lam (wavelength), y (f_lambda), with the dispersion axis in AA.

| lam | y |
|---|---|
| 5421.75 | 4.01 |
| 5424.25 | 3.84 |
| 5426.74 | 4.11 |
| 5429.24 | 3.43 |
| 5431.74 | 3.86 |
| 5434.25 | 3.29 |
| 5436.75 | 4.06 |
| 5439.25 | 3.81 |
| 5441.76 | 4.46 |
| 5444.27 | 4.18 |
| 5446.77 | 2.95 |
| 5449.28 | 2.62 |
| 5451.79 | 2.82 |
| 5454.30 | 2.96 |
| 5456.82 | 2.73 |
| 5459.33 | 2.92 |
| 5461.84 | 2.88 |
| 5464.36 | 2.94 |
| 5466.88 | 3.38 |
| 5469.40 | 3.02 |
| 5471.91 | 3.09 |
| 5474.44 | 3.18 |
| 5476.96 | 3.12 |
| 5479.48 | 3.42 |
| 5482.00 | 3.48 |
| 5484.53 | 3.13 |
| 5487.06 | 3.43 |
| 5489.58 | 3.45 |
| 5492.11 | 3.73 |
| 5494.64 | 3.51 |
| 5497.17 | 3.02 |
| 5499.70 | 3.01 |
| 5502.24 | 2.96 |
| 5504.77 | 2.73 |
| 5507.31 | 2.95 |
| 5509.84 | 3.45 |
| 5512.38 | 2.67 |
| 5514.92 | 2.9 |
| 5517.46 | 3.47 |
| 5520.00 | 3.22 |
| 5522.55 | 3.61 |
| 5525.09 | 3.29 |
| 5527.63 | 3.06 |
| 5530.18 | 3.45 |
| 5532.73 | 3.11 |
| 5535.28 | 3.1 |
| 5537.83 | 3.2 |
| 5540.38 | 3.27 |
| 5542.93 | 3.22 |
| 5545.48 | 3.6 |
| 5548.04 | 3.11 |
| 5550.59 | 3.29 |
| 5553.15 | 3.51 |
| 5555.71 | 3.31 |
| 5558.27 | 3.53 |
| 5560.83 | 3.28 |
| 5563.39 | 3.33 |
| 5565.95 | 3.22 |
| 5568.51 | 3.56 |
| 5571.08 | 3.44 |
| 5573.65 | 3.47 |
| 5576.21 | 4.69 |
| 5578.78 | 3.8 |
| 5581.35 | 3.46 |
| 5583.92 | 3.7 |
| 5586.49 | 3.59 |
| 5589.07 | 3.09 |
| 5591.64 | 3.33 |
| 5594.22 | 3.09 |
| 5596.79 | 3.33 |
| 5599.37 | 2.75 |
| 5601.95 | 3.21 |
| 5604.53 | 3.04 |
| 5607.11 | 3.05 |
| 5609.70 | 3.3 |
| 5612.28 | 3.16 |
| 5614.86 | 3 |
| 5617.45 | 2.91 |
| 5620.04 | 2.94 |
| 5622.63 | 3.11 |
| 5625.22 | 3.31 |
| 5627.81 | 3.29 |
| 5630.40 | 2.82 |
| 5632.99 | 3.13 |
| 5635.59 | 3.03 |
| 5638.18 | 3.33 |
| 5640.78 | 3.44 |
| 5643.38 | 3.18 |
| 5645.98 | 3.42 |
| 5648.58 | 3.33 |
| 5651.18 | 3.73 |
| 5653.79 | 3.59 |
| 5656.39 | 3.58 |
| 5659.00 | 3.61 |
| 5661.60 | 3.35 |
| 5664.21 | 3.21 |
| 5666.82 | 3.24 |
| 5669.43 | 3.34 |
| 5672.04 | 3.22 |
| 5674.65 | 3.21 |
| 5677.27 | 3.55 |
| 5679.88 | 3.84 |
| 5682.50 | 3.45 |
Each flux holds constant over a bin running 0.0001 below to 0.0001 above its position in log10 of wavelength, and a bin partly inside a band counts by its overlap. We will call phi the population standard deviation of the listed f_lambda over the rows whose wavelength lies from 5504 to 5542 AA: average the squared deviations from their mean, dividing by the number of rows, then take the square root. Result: 0.26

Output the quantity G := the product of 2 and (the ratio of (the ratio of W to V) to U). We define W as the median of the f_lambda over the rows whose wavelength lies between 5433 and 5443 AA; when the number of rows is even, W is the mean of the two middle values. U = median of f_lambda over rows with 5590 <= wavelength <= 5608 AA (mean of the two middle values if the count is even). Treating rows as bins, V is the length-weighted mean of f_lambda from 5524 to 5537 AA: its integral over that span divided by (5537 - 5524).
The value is 0.80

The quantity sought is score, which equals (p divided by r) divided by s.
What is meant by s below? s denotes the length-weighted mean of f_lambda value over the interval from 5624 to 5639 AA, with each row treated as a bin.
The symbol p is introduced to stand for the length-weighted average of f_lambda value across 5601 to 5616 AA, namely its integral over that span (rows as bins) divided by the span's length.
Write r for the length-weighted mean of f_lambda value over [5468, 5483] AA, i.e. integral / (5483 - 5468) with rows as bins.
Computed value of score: 0.309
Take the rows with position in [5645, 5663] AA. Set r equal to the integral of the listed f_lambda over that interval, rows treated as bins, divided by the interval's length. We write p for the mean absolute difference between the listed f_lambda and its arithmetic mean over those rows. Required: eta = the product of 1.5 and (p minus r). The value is -5.1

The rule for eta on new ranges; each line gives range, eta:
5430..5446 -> -5.4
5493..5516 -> -4.2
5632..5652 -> -4.7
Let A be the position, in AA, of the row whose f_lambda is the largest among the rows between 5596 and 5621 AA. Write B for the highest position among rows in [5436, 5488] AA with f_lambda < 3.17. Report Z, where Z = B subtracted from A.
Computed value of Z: 112.3 AA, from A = 5596.79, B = 5484.53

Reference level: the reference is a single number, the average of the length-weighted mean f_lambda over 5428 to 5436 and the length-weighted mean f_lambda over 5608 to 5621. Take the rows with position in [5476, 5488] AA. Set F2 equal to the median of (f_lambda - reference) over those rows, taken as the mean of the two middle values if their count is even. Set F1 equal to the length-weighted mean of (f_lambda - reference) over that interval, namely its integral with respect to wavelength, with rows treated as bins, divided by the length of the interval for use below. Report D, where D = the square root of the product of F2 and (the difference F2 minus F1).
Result 0.11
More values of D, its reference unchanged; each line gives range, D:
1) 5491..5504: 0.24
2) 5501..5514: 0.01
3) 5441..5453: 0.39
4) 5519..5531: 0.03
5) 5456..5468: 0.15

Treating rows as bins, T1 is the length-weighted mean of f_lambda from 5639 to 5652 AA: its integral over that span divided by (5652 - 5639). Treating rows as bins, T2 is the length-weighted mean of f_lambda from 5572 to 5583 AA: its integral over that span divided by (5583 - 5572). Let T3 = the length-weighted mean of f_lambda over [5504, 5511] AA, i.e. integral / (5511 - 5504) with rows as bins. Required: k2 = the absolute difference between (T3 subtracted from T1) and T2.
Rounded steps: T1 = 3.40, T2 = 3.84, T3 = 3.06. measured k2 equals 3.49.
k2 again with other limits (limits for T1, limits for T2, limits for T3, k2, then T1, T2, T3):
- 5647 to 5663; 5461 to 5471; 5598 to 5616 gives 2.61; 3.53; 3.06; 3.07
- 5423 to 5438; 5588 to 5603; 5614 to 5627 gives 2.43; 3.77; 3.13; 3.06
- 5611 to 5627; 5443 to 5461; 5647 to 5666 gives 3.42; 3.08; 3.02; 3.48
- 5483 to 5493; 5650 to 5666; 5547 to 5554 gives 3.37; 3.42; 3.50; 3.30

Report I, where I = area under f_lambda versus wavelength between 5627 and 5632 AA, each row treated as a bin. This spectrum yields 15.2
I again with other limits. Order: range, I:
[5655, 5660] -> 18.0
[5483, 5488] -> 16.4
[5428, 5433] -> 18.2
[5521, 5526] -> 17.2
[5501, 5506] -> 14.2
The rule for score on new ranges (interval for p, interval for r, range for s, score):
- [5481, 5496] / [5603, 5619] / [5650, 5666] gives 0.321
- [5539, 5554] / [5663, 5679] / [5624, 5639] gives 0.319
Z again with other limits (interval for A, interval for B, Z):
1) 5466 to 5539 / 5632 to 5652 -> -143.5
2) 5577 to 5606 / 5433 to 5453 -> 127.0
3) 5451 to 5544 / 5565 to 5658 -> -143.5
